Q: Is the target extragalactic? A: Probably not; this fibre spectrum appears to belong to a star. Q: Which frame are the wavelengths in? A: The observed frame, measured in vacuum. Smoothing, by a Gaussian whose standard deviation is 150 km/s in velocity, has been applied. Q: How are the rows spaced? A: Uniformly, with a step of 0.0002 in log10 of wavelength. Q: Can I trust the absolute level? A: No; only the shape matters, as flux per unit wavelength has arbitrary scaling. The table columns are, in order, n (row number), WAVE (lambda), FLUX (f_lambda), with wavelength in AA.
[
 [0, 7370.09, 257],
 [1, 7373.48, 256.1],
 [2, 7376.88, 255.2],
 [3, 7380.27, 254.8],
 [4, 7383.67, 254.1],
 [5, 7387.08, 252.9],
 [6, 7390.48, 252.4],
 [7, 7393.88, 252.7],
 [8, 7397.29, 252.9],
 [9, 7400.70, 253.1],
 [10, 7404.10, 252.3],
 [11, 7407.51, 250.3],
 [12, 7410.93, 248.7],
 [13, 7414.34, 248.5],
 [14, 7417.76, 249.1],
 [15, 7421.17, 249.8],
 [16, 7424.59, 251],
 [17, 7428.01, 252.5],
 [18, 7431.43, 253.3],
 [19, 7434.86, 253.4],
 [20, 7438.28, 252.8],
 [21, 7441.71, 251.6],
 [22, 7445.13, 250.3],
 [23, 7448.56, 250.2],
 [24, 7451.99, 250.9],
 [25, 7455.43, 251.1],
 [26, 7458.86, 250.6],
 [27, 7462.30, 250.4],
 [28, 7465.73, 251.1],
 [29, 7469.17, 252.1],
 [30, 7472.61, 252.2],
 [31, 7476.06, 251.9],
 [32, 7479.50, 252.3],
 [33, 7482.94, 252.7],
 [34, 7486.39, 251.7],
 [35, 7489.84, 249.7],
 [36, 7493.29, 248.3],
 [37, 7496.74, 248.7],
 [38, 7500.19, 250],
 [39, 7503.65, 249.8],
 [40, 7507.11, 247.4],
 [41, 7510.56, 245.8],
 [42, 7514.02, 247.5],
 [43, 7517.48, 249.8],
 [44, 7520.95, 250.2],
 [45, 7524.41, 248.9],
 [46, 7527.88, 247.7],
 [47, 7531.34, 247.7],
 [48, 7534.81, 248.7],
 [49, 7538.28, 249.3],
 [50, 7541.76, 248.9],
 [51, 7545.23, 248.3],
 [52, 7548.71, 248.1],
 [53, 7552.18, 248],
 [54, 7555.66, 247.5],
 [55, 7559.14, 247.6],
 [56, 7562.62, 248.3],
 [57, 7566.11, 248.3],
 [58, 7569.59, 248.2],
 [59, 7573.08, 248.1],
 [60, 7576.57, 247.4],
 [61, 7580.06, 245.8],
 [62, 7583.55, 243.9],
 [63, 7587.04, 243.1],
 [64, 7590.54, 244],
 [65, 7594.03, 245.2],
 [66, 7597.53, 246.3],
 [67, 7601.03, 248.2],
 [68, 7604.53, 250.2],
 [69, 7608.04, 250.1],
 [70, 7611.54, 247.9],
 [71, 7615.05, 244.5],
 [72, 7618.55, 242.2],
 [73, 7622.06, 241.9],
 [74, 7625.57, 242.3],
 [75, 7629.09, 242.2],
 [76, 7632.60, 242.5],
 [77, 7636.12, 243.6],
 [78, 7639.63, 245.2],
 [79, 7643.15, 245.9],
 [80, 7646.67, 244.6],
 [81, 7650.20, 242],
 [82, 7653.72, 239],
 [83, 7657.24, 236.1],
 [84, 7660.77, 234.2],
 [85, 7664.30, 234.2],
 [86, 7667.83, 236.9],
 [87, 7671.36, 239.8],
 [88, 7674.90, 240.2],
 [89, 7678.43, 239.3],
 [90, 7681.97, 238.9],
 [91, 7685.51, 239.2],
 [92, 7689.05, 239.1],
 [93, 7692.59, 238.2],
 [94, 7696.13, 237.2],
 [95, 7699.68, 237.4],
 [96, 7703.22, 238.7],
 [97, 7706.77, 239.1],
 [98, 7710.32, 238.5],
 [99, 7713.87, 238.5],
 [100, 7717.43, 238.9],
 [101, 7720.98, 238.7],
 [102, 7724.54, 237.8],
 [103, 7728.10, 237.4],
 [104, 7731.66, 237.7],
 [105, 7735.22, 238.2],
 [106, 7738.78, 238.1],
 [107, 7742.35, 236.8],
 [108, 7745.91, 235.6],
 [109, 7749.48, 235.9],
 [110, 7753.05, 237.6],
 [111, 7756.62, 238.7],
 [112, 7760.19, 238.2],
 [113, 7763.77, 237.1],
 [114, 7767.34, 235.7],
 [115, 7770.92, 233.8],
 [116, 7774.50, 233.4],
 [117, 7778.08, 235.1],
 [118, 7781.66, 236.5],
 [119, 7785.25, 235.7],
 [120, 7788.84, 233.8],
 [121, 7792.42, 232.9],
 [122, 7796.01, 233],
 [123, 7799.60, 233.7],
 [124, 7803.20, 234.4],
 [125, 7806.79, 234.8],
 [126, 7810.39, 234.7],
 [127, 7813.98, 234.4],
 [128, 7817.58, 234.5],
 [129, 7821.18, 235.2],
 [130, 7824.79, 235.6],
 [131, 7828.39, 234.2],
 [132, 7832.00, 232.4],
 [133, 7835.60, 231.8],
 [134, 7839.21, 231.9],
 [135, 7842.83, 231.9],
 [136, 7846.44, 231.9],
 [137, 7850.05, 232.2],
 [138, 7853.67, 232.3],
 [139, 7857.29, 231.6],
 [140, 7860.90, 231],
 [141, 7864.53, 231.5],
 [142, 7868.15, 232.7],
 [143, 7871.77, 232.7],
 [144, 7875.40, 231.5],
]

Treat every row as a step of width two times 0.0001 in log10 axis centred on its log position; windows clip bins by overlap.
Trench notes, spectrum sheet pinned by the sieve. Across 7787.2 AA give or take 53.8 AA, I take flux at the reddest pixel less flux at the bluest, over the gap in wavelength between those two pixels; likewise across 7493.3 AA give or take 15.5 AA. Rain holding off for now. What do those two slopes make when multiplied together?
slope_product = 0.0108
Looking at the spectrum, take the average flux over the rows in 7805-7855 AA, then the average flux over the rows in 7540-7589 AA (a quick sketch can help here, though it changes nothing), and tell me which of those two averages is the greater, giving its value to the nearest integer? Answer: 247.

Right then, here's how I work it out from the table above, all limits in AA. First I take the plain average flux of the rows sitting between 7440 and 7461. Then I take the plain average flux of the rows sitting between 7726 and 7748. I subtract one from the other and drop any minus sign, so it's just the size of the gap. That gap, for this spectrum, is 13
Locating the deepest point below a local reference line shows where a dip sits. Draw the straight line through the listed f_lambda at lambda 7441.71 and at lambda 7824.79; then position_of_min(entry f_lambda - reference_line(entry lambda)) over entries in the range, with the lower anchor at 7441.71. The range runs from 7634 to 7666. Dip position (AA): 7660.77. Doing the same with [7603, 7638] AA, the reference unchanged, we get 7622.06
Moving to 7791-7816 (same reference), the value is 7792.42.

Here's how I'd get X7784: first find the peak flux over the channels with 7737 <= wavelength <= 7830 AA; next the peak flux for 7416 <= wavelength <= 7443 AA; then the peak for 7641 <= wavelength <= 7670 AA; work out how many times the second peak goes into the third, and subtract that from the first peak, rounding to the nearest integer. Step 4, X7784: 238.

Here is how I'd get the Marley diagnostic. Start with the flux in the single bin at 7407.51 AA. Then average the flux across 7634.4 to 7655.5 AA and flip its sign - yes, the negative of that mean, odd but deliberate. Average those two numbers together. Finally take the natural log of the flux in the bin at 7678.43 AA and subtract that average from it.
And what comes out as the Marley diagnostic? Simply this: 2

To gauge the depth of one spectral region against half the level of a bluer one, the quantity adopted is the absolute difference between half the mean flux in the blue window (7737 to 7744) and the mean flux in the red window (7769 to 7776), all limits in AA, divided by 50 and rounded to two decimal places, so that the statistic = 2.30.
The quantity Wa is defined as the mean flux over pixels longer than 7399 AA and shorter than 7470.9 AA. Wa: 251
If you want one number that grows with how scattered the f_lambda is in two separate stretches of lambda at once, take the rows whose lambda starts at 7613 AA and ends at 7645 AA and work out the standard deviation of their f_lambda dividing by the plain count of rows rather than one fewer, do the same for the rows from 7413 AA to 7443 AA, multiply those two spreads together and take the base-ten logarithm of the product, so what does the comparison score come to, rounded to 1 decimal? 0.4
